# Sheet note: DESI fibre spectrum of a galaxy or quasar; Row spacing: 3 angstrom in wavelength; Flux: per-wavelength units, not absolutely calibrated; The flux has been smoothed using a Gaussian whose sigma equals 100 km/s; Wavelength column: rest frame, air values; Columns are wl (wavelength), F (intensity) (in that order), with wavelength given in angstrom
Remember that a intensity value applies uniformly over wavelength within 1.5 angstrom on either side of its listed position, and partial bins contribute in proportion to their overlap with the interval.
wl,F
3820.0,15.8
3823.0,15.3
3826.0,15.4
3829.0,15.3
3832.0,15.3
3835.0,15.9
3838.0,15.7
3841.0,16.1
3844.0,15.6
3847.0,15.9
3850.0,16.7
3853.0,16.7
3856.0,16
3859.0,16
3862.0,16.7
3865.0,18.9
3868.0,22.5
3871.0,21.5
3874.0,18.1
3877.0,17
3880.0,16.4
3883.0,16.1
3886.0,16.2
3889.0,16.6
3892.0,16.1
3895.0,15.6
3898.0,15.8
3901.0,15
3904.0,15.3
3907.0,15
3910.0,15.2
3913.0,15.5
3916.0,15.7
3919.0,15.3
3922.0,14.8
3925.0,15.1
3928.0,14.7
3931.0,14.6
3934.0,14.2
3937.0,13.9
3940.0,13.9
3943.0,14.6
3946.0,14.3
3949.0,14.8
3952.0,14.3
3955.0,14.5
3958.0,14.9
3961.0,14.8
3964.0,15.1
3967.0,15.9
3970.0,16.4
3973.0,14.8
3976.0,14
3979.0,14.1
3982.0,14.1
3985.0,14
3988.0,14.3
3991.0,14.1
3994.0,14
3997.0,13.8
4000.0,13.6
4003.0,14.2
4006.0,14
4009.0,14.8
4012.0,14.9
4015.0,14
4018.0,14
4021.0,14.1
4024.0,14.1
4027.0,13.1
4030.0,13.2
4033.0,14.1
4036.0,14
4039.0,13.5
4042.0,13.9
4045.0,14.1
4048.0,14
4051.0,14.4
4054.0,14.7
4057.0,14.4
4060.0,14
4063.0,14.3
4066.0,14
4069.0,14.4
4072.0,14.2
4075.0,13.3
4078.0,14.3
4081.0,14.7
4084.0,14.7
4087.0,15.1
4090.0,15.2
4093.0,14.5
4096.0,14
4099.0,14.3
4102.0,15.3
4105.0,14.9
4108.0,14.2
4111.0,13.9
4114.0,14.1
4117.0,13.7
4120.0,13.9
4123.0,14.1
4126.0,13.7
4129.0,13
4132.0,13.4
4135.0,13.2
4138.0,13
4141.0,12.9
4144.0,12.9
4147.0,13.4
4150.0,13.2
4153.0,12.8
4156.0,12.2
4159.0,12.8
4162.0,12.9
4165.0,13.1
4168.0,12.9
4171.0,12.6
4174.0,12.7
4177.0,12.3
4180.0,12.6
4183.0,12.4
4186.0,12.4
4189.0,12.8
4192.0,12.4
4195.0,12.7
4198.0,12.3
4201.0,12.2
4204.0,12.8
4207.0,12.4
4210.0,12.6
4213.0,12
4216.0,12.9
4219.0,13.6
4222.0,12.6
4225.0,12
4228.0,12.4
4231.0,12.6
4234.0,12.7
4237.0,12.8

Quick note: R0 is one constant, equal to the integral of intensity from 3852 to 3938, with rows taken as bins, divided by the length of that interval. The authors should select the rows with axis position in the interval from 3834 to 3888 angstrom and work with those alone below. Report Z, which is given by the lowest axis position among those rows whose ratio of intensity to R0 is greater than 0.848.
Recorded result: 3835.0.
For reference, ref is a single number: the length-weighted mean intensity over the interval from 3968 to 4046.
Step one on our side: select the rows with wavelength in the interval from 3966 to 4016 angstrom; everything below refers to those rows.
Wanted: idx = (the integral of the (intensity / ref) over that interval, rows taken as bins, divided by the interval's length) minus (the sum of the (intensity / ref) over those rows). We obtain -16.3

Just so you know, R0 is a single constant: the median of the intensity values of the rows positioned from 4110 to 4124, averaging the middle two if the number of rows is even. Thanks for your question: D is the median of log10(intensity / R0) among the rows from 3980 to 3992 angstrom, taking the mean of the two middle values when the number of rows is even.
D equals 0.006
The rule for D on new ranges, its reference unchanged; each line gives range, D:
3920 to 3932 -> 0.026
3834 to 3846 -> 0.056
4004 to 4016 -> 0.015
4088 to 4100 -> 0.015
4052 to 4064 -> 0.014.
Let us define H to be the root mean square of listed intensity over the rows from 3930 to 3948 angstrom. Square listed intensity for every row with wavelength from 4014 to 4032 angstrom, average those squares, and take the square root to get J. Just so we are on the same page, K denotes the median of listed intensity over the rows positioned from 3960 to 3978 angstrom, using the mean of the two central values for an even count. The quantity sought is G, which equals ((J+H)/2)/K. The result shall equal 0.94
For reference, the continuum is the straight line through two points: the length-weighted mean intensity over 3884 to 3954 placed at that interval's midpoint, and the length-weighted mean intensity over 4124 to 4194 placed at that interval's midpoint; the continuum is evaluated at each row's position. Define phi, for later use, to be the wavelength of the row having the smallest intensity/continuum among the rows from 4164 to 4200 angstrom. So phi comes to 4177.0 angstrom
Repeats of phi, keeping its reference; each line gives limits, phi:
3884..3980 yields 3937.0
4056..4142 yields 4075.0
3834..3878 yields 3844.0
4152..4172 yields 4156.0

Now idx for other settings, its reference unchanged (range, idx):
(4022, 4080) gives -17.8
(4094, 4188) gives -28.3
